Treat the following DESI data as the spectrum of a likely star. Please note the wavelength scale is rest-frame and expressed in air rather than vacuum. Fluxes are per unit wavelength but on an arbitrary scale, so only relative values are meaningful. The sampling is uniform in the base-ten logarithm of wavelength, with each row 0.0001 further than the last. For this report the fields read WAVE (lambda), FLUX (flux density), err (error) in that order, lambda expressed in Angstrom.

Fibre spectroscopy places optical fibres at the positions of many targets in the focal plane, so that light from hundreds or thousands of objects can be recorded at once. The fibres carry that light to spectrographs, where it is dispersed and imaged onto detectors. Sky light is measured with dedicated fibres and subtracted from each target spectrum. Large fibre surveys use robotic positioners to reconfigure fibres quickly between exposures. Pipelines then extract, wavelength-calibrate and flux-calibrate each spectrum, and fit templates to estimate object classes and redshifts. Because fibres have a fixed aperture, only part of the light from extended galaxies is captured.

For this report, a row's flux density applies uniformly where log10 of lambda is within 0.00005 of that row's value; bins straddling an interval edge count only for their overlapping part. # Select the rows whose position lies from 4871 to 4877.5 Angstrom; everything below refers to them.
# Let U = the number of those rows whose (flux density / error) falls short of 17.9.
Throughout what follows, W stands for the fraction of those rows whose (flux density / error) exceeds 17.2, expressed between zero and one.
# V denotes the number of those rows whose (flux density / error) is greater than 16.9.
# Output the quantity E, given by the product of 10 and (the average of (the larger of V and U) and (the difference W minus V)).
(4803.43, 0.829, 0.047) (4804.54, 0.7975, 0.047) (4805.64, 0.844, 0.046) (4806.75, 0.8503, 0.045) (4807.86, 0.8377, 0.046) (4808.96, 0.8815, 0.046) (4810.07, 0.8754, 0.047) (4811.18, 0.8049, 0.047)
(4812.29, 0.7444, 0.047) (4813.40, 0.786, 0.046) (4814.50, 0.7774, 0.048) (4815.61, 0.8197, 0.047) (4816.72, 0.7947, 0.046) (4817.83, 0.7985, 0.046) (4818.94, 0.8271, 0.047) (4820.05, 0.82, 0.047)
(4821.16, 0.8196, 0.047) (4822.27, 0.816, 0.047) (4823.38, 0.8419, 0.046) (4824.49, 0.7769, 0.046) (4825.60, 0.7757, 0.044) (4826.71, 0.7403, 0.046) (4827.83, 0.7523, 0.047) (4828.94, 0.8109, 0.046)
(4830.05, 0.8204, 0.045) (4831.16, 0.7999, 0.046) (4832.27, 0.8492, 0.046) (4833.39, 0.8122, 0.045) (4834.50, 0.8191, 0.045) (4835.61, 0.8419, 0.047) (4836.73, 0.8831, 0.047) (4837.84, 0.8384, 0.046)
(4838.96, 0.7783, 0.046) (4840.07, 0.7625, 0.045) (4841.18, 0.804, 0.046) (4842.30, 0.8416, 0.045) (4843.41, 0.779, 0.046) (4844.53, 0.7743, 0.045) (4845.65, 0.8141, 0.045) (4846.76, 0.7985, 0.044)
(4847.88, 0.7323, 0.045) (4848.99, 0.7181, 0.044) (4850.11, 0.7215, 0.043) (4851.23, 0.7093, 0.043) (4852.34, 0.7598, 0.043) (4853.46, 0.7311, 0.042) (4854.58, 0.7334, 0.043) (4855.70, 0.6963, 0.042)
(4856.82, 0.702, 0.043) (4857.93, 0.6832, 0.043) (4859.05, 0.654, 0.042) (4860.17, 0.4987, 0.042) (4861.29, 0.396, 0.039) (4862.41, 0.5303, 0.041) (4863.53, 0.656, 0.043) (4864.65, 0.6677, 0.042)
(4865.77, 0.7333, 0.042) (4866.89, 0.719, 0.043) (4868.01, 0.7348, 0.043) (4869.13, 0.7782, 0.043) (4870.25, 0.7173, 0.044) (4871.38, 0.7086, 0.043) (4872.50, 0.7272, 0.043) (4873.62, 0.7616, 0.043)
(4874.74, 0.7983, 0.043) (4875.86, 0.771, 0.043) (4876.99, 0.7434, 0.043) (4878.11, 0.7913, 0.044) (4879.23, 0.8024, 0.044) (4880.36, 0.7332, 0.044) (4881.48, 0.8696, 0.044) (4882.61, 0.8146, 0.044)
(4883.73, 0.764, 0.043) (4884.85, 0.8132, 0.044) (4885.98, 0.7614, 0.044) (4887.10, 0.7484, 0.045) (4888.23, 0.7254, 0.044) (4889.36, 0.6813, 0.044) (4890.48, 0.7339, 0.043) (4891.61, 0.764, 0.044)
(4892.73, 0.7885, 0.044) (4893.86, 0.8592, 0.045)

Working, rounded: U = 4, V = 5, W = 0.67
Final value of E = 3.3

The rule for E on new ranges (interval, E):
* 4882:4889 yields 3.3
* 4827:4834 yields 4.2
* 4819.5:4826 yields 4.2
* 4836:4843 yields 3.3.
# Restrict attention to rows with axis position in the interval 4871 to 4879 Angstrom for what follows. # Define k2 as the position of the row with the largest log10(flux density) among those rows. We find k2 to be 4874.74 Angstrom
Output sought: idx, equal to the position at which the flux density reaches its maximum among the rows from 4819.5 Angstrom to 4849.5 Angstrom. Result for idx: 4836.73 Angstrom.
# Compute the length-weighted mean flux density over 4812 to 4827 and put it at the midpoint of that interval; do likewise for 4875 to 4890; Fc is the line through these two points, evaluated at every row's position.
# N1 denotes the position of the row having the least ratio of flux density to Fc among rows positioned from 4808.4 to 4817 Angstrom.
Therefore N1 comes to 4812.29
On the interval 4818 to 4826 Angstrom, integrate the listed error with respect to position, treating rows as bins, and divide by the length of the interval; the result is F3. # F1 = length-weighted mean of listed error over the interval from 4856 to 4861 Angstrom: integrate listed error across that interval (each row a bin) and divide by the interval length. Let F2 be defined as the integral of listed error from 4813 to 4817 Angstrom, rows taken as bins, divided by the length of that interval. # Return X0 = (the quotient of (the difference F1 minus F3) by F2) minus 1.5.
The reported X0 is -1.59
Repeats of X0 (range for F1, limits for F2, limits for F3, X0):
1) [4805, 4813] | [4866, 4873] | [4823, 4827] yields -1.48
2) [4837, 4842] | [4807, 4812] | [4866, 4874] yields -1.44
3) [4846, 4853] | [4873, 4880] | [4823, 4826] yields -1.54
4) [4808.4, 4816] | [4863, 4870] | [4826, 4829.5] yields -1.48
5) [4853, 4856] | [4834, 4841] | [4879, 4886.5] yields -1.53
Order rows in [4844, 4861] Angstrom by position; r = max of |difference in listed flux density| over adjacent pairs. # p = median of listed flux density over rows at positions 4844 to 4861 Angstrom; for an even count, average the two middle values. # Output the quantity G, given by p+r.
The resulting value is 0.877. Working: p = 0.72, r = 0.155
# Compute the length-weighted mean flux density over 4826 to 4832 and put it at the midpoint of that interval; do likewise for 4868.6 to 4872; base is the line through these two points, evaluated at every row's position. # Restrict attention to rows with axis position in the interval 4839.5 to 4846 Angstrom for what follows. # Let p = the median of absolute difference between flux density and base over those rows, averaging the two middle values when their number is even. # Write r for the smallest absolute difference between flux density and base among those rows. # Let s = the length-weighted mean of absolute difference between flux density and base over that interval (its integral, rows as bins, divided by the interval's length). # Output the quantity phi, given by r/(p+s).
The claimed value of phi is 0.14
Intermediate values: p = 0.021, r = 0.007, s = 0.029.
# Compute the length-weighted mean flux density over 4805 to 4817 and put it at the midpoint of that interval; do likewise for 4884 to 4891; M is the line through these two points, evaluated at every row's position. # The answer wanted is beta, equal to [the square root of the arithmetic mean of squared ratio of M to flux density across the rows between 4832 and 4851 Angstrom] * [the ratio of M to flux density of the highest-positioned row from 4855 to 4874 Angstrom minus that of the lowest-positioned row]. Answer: -0.1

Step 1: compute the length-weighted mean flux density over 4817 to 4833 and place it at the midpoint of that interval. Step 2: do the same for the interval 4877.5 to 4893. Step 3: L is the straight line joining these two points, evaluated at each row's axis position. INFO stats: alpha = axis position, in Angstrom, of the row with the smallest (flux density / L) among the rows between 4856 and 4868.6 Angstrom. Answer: 4861.29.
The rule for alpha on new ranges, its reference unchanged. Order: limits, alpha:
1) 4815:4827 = 4826.71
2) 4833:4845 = 4840.07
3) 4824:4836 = 4826.71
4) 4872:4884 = 4872.50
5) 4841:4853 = 4851.23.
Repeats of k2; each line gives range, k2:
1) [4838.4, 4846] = 4842.30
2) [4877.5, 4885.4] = 4881.48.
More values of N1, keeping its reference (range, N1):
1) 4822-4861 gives 4860.17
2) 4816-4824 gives 4816.72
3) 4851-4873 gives 4861.29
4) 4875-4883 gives 4880.36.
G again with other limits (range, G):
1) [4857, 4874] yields 0.864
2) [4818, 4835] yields 0.881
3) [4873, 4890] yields 0.900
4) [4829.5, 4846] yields 0.877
